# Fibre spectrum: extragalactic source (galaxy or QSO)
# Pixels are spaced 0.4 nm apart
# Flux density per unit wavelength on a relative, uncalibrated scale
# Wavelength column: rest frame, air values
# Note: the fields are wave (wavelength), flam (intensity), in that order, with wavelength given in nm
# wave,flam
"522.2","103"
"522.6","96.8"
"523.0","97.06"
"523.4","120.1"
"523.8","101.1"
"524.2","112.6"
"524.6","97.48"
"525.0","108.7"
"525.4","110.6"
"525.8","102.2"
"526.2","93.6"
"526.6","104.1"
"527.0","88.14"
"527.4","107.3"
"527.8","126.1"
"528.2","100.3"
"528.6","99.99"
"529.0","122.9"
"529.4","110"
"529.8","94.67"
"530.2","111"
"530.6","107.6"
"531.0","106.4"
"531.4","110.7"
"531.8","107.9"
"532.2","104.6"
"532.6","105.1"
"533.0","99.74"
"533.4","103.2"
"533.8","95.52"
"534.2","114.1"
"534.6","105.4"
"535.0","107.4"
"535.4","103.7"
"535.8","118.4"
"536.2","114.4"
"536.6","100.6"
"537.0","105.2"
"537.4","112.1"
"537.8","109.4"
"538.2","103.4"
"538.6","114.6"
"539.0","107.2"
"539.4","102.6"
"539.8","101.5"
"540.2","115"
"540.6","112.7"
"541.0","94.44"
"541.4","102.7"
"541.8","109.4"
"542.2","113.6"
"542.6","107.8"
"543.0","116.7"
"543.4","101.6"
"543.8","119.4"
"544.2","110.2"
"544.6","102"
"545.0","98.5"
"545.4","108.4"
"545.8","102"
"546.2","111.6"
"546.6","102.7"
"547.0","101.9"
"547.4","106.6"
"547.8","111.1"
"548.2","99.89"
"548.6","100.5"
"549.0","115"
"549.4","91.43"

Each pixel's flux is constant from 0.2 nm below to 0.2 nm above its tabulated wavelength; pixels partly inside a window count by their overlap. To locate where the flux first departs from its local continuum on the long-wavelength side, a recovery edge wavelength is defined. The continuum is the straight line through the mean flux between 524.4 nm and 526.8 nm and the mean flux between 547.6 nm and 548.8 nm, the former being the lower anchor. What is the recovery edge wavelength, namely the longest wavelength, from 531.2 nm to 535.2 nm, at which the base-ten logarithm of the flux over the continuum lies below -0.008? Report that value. 533.8 nm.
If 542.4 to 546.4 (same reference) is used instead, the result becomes 545.0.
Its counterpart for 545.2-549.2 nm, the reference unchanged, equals 548.6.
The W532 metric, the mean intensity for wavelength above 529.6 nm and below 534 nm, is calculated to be 104.2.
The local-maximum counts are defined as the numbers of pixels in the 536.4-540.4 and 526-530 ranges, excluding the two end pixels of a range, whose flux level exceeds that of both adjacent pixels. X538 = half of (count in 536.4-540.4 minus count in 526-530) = -0.5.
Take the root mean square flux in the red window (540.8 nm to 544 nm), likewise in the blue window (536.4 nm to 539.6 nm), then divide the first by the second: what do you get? 1.01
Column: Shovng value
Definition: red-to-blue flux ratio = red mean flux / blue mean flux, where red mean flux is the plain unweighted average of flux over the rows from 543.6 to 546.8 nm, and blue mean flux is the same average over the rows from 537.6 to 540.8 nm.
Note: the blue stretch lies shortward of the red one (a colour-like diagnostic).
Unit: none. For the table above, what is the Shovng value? 0.987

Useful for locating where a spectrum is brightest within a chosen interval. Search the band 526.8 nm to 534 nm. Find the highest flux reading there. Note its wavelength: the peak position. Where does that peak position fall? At 527.8 nm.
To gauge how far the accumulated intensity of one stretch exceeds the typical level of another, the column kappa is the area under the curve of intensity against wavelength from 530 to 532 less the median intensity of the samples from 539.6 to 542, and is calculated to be 111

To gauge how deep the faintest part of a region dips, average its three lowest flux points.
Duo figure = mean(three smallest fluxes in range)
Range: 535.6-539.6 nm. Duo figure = 102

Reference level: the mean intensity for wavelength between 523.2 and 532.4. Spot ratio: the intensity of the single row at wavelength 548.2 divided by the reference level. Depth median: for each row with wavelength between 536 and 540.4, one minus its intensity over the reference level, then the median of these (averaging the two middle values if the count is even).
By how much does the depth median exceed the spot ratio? -0.95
